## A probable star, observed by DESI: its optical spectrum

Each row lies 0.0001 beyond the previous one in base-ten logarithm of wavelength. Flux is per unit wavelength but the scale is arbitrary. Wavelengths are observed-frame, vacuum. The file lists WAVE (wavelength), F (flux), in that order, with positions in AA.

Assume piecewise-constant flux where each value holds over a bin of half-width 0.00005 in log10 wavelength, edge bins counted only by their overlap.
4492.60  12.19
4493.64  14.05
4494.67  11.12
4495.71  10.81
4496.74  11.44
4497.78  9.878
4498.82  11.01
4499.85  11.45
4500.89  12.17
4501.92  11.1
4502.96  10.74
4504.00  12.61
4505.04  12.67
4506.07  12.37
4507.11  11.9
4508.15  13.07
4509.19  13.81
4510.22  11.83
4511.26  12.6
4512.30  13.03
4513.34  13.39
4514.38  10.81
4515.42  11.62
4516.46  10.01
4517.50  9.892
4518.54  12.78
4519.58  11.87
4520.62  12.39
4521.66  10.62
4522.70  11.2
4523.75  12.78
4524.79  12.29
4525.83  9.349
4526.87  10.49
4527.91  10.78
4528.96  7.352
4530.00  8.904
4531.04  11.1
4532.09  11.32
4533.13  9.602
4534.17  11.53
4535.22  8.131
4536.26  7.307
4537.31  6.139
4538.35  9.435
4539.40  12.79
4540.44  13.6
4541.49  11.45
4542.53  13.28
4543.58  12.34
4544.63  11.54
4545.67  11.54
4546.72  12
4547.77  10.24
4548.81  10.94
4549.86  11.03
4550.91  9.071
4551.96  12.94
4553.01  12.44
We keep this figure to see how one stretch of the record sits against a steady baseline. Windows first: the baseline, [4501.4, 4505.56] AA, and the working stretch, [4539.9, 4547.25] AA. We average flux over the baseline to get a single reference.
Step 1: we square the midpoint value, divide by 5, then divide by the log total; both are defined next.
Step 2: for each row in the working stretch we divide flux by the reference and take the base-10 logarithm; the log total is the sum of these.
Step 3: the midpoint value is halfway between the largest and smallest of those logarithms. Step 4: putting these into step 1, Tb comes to 0.0011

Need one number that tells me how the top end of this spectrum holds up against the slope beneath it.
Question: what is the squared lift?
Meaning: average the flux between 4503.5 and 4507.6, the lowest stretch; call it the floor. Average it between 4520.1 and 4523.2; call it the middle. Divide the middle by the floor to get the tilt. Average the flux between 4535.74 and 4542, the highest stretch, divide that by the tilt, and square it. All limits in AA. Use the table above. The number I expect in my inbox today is 121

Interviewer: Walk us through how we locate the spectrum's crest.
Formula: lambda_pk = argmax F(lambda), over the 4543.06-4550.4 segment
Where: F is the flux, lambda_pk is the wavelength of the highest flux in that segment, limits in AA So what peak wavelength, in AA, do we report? 4543.58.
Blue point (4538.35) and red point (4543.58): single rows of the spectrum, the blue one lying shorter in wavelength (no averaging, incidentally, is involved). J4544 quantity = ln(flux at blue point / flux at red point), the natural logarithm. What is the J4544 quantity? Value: -0.3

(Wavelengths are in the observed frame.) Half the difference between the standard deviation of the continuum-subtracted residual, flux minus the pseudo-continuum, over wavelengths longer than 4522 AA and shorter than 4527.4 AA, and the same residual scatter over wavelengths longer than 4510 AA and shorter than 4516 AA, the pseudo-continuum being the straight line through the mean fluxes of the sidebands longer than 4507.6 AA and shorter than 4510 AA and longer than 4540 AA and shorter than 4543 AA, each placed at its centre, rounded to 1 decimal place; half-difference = 0.2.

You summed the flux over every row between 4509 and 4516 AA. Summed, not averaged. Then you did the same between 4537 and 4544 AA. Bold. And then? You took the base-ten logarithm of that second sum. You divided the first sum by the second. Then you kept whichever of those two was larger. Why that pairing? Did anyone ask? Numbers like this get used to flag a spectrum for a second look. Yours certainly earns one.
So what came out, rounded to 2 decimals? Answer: 1.90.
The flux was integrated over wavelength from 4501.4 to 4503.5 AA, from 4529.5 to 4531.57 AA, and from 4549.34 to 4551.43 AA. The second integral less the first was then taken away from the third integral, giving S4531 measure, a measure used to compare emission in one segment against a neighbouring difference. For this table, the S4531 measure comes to 23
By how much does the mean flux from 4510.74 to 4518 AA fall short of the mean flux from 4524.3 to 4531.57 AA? -1.6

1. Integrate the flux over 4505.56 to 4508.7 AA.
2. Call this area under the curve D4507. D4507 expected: 39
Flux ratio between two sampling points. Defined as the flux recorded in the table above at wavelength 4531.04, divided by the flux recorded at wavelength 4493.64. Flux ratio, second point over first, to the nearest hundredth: 0.79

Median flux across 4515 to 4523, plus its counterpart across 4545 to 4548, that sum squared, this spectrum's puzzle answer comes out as 527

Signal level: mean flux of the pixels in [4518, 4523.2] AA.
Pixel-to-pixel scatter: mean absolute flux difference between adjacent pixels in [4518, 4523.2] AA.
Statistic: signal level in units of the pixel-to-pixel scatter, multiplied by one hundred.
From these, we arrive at 1246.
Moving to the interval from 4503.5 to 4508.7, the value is 2505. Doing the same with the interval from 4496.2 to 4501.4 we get 1161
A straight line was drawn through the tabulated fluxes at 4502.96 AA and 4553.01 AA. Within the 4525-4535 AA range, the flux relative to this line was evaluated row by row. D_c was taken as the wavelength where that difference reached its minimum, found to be 4528.96 AA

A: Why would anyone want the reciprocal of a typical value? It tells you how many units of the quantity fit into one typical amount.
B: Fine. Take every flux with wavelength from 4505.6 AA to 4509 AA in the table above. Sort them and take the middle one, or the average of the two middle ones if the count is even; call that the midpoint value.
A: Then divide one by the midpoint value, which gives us 0.081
